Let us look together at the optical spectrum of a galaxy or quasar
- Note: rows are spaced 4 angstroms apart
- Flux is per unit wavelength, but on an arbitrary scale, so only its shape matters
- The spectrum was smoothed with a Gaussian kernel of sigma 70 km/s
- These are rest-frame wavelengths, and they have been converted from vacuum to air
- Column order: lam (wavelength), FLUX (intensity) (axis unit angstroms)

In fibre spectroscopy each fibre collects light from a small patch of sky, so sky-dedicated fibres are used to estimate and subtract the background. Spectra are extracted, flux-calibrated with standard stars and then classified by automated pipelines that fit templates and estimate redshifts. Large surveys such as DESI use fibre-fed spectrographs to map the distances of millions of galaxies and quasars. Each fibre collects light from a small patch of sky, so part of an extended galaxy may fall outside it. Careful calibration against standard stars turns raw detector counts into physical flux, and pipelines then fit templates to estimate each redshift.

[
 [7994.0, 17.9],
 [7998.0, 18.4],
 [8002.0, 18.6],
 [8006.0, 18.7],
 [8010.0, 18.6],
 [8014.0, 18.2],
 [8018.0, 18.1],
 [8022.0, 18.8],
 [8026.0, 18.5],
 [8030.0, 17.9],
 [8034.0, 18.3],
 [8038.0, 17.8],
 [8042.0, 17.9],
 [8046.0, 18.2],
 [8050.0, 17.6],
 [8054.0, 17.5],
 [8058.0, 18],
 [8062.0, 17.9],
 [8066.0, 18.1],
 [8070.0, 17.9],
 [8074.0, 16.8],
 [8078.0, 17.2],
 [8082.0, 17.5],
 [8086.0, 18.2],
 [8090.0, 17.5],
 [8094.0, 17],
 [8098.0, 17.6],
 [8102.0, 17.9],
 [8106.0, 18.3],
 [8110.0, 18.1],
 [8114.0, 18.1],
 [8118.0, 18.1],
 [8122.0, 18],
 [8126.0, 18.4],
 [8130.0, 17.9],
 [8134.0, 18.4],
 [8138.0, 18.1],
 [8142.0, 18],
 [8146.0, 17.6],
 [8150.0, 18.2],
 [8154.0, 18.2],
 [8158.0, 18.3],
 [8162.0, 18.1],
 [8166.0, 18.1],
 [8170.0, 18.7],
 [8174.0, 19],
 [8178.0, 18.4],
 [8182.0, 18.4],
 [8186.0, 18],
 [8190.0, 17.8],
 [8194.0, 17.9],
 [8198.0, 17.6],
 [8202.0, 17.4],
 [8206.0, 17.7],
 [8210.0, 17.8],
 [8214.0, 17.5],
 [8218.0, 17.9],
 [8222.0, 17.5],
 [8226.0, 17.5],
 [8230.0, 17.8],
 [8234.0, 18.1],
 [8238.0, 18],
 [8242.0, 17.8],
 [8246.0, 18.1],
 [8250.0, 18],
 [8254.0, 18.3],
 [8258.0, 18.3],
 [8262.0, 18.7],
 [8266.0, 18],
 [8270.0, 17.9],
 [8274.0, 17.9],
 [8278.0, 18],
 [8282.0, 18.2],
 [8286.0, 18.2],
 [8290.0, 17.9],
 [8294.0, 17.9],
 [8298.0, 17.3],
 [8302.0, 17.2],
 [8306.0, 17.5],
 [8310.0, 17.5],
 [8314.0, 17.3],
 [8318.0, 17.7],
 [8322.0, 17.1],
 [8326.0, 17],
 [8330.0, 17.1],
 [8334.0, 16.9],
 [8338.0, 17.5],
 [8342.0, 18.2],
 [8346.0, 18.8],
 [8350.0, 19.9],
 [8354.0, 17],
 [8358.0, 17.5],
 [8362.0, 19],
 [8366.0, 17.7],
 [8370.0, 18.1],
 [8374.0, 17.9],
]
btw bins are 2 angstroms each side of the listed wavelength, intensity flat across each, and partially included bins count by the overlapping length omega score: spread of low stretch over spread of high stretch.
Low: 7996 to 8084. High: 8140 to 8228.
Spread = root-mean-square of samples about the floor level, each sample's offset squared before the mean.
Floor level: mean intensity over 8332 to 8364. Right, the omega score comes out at 1.2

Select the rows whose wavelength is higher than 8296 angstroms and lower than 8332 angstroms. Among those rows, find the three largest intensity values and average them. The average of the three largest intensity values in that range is 17.6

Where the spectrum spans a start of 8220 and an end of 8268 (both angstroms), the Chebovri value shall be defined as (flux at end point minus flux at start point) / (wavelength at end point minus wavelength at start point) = 0.011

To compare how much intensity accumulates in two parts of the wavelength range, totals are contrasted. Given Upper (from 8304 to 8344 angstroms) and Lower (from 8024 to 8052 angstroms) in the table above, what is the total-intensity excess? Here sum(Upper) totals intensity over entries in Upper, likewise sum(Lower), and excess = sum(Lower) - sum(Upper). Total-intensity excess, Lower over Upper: -48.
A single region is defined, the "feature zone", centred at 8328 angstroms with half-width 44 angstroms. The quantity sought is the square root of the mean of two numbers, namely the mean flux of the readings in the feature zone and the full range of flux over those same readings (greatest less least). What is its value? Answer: 3.22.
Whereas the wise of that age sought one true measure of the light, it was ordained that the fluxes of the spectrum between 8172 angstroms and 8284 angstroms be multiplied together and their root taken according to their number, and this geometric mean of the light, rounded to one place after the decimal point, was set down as 18.0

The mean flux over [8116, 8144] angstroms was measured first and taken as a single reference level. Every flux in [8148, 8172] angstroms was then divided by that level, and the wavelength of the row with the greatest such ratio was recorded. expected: 8170.0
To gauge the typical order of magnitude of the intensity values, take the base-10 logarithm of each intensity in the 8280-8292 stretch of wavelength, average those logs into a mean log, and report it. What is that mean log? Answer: 1.26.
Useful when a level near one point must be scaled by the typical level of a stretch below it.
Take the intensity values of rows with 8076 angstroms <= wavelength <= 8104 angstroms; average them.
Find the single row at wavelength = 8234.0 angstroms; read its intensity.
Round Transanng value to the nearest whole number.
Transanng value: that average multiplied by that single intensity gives 318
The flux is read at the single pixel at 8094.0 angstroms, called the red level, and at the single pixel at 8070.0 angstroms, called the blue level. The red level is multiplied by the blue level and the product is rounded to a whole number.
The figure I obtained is 304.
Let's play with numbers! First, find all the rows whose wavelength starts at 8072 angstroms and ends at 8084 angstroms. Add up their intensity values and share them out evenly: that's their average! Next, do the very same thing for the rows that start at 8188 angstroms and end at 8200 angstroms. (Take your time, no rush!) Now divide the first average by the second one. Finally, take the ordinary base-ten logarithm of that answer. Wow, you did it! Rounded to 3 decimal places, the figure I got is -0.015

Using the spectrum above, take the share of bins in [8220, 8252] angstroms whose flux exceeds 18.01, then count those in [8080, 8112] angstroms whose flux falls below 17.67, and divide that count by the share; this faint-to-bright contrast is 16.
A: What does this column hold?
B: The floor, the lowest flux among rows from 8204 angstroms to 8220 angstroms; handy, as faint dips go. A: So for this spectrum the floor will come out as 17.5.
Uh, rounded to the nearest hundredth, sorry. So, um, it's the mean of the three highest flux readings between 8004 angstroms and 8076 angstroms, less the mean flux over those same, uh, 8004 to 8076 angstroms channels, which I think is 0.66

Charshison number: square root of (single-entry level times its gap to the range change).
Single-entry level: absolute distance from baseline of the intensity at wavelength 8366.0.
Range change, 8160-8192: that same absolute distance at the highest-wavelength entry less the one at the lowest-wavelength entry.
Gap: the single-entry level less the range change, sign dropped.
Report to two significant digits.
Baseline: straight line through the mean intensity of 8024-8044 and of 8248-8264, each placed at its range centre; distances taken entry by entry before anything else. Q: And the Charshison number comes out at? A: 0.56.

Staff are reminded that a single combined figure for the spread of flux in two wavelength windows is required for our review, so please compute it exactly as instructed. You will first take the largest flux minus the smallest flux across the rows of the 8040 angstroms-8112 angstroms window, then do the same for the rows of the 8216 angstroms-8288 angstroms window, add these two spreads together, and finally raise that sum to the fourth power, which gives 53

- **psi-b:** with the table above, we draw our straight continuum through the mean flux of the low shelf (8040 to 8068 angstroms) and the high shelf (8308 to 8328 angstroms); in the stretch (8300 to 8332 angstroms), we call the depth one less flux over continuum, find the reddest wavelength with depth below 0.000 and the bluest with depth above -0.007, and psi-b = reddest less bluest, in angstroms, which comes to 16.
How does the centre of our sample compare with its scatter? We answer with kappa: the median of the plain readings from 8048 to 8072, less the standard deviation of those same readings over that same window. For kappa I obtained 17.7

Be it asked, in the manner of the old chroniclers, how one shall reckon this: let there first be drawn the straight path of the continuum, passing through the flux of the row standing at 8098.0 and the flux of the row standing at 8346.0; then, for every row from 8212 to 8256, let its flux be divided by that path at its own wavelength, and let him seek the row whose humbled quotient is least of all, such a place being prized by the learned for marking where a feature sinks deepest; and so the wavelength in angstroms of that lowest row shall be 8226.0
